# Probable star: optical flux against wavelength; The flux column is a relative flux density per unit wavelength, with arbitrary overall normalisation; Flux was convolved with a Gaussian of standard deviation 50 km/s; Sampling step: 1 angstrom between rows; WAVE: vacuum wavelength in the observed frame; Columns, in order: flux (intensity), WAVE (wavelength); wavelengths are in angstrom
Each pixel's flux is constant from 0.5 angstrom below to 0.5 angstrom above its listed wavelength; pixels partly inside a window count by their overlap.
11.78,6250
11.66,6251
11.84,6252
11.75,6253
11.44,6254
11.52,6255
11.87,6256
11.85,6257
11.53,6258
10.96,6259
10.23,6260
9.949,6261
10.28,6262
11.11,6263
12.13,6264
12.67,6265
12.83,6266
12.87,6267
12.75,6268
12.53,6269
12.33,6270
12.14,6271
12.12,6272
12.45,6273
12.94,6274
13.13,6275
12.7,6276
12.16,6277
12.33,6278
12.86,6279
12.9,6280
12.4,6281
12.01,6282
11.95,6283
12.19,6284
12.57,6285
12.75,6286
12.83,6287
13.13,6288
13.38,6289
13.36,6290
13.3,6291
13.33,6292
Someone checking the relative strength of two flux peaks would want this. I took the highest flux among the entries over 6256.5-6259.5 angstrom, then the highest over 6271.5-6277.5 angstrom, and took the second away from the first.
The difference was -1.28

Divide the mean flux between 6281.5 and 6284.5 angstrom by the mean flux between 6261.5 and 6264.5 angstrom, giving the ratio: 1.08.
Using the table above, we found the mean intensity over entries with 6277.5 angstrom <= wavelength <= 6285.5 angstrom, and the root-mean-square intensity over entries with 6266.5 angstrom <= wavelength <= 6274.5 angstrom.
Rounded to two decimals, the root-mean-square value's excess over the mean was 0.12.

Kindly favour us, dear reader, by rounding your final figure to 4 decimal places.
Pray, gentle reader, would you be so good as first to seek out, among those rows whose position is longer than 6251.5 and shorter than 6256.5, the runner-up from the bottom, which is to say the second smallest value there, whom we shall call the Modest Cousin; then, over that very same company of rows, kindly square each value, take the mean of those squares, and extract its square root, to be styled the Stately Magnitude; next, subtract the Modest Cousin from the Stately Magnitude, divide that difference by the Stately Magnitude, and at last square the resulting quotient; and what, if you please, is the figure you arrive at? 0.0002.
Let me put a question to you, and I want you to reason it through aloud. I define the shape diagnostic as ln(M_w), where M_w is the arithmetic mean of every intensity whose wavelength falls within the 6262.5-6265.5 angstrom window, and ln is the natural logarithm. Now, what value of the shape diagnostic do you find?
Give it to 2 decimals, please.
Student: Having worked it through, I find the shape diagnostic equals 2.48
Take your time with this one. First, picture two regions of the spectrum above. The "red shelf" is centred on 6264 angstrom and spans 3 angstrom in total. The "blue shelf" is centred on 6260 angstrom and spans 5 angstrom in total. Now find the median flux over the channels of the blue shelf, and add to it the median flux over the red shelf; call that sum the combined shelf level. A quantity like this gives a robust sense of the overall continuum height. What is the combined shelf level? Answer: 22.4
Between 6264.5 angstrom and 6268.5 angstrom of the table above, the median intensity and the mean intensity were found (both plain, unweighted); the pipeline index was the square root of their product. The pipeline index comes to 12.78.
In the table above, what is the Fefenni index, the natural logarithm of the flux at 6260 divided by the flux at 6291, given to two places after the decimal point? -0.26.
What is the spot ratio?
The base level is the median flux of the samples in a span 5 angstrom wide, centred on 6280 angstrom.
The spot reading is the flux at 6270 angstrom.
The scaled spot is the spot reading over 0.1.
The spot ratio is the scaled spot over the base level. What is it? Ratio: 9.94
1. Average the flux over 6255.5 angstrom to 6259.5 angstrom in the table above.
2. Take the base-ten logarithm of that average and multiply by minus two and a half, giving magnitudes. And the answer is -2.66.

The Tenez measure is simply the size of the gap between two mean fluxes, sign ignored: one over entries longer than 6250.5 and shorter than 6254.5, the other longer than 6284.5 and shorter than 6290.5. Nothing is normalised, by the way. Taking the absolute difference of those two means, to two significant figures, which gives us 1.3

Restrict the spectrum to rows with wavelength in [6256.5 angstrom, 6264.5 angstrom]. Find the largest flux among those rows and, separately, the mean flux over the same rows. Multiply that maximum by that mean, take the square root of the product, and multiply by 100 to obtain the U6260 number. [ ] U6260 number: 1155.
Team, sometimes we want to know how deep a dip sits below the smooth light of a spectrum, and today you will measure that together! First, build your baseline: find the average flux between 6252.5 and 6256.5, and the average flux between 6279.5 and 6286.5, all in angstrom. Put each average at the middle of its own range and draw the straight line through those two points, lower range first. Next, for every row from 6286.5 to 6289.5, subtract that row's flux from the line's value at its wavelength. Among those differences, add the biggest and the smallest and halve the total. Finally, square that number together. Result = 0.3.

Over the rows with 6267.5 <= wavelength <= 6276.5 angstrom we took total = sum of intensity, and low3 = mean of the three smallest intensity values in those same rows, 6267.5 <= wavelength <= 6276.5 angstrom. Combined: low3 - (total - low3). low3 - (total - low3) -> -88.7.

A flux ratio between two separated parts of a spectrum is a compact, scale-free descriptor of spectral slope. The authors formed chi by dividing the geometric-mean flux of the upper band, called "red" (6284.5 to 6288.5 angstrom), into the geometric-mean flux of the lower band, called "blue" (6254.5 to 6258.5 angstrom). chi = 0.91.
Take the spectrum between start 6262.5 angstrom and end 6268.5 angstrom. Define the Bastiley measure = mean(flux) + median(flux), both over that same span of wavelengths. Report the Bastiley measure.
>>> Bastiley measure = 25.1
